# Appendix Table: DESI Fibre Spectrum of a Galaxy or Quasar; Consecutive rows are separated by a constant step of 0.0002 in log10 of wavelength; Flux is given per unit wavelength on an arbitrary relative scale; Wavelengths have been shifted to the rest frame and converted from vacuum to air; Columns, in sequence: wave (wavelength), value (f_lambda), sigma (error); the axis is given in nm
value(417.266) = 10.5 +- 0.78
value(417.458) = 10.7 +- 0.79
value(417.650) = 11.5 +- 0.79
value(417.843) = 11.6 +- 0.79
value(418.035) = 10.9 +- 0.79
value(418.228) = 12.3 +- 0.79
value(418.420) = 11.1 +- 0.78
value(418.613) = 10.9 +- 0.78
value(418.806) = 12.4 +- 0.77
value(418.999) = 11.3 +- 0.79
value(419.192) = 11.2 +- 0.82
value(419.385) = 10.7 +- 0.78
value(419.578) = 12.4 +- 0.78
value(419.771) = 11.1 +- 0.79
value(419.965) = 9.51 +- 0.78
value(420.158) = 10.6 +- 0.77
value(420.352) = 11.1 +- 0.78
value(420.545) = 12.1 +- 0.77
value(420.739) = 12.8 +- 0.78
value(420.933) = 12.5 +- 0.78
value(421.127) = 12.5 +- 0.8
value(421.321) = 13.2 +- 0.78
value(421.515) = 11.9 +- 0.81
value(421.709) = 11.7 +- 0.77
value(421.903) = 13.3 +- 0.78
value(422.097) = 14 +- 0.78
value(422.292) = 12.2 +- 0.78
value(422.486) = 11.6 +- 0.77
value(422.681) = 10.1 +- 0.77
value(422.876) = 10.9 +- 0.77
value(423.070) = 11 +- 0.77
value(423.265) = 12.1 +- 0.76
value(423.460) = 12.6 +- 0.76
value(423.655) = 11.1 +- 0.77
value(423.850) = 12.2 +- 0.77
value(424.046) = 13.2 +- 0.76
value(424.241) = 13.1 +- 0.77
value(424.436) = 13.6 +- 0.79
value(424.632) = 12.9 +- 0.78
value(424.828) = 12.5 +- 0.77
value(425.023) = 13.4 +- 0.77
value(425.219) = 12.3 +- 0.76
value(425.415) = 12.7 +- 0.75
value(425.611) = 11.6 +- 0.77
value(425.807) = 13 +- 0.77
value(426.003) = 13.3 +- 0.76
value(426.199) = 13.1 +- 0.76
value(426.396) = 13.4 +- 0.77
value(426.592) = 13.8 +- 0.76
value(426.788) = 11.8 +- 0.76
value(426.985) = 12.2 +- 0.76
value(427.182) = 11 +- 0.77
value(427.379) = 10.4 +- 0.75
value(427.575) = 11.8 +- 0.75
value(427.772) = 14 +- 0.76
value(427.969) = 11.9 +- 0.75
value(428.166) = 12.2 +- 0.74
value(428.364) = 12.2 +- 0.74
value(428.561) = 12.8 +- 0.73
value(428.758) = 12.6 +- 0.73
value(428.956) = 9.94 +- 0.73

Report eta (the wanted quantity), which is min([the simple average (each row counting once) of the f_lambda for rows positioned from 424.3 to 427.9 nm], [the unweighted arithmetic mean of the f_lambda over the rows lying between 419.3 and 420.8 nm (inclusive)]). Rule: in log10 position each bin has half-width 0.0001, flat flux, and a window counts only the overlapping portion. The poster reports 11.3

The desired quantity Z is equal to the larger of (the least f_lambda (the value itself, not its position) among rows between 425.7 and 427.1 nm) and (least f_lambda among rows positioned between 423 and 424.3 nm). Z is 11.8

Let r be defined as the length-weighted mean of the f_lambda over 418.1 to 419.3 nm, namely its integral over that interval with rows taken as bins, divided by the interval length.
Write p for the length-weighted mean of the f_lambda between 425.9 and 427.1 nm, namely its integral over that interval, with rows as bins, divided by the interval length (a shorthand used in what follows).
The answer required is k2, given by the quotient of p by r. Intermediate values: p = 12.9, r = 11.5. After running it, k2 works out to 1.12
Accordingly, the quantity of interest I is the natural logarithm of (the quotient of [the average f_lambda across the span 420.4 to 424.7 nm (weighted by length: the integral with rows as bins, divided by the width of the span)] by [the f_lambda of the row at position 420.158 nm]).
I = 0.15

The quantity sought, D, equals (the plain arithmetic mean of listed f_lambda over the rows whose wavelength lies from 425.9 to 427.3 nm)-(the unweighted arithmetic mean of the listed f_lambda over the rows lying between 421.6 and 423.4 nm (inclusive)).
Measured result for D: 0.8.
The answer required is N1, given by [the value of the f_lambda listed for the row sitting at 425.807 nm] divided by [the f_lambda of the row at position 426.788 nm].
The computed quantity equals 1.10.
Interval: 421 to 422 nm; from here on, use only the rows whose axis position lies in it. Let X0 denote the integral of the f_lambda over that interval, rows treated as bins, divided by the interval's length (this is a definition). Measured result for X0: 12.5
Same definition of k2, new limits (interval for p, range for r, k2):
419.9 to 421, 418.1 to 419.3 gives 1.00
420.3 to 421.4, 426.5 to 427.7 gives 1.04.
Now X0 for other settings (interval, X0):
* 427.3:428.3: 12.1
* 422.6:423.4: 11.1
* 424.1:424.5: 13.3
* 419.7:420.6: 10.8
